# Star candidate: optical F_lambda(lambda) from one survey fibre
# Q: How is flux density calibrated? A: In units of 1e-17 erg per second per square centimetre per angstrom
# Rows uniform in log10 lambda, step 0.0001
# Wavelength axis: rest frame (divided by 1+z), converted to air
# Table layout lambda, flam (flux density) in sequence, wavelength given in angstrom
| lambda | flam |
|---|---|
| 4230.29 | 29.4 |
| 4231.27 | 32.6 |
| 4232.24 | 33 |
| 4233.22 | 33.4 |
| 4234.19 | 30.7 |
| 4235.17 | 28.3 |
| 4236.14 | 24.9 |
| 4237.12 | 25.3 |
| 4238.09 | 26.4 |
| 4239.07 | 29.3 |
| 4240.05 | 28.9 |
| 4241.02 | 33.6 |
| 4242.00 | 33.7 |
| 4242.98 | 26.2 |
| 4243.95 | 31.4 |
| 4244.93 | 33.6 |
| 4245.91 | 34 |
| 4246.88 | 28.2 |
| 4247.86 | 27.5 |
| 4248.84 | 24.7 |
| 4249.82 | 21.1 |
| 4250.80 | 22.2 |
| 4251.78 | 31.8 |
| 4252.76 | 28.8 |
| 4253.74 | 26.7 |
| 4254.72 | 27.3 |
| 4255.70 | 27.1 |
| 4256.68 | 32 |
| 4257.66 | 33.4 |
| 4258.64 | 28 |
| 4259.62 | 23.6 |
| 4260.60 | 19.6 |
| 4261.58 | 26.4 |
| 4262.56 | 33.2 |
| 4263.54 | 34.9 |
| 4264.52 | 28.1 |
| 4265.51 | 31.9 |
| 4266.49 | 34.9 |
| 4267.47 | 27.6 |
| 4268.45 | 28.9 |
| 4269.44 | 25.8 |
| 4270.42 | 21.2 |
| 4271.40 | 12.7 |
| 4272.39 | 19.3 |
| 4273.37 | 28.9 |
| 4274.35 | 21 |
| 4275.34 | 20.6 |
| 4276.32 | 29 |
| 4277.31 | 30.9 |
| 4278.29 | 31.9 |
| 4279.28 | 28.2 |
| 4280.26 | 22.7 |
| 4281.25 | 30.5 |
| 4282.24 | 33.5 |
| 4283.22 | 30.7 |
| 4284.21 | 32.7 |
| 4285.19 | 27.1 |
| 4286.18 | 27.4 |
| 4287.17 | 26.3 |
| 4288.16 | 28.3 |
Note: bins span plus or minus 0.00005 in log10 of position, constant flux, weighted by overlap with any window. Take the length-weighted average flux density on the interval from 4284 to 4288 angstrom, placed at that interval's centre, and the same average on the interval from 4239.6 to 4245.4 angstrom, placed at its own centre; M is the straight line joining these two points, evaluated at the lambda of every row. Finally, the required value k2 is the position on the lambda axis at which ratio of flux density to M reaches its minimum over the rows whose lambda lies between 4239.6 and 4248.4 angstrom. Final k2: 4242.98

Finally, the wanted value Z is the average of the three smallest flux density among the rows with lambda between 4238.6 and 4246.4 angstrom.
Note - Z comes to 28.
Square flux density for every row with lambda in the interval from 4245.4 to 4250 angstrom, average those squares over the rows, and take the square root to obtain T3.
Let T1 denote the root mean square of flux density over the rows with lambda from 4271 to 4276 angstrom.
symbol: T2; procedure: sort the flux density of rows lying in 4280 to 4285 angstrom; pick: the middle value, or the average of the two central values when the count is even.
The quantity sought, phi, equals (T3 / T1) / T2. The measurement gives 0.042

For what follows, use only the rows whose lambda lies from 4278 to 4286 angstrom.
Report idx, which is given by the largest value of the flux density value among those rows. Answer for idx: 33.5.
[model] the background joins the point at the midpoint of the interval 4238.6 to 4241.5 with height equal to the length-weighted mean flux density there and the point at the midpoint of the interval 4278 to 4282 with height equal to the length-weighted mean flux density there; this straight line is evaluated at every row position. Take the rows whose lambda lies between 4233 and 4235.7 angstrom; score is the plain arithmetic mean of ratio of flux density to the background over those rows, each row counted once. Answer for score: 1.00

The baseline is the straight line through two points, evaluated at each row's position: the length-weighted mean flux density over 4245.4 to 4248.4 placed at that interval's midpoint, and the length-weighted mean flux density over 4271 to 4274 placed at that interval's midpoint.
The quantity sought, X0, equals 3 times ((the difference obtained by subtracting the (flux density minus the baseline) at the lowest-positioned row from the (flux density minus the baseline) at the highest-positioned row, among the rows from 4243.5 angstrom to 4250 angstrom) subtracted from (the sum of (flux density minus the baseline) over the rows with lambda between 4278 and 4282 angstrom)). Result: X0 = 149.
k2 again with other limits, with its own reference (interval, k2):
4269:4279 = 4271.40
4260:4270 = 4260.60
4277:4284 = 4280.26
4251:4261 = 4260.60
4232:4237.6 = 4236.14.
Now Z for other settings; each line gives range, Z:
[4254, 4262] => 23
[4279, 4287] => 26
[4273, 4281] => 21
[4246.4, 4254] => 23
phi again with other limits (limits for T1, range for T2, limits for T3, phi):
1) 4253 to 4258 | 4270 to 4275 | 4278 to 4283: 0.048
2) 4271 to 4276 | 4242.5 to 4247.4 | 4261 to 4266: 0.047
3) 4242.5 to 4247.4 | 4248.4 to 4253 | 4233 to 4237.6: 0.038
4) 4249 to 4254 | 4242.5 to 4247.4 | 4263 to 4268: 0.038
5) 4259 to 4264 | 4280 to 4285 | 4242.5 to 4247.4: 0.036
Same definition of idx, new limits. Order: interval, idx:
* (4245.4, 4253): 34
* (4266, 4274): 34.9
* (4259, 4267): 34.9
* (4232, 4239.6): 33.4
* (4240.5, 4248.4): 34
